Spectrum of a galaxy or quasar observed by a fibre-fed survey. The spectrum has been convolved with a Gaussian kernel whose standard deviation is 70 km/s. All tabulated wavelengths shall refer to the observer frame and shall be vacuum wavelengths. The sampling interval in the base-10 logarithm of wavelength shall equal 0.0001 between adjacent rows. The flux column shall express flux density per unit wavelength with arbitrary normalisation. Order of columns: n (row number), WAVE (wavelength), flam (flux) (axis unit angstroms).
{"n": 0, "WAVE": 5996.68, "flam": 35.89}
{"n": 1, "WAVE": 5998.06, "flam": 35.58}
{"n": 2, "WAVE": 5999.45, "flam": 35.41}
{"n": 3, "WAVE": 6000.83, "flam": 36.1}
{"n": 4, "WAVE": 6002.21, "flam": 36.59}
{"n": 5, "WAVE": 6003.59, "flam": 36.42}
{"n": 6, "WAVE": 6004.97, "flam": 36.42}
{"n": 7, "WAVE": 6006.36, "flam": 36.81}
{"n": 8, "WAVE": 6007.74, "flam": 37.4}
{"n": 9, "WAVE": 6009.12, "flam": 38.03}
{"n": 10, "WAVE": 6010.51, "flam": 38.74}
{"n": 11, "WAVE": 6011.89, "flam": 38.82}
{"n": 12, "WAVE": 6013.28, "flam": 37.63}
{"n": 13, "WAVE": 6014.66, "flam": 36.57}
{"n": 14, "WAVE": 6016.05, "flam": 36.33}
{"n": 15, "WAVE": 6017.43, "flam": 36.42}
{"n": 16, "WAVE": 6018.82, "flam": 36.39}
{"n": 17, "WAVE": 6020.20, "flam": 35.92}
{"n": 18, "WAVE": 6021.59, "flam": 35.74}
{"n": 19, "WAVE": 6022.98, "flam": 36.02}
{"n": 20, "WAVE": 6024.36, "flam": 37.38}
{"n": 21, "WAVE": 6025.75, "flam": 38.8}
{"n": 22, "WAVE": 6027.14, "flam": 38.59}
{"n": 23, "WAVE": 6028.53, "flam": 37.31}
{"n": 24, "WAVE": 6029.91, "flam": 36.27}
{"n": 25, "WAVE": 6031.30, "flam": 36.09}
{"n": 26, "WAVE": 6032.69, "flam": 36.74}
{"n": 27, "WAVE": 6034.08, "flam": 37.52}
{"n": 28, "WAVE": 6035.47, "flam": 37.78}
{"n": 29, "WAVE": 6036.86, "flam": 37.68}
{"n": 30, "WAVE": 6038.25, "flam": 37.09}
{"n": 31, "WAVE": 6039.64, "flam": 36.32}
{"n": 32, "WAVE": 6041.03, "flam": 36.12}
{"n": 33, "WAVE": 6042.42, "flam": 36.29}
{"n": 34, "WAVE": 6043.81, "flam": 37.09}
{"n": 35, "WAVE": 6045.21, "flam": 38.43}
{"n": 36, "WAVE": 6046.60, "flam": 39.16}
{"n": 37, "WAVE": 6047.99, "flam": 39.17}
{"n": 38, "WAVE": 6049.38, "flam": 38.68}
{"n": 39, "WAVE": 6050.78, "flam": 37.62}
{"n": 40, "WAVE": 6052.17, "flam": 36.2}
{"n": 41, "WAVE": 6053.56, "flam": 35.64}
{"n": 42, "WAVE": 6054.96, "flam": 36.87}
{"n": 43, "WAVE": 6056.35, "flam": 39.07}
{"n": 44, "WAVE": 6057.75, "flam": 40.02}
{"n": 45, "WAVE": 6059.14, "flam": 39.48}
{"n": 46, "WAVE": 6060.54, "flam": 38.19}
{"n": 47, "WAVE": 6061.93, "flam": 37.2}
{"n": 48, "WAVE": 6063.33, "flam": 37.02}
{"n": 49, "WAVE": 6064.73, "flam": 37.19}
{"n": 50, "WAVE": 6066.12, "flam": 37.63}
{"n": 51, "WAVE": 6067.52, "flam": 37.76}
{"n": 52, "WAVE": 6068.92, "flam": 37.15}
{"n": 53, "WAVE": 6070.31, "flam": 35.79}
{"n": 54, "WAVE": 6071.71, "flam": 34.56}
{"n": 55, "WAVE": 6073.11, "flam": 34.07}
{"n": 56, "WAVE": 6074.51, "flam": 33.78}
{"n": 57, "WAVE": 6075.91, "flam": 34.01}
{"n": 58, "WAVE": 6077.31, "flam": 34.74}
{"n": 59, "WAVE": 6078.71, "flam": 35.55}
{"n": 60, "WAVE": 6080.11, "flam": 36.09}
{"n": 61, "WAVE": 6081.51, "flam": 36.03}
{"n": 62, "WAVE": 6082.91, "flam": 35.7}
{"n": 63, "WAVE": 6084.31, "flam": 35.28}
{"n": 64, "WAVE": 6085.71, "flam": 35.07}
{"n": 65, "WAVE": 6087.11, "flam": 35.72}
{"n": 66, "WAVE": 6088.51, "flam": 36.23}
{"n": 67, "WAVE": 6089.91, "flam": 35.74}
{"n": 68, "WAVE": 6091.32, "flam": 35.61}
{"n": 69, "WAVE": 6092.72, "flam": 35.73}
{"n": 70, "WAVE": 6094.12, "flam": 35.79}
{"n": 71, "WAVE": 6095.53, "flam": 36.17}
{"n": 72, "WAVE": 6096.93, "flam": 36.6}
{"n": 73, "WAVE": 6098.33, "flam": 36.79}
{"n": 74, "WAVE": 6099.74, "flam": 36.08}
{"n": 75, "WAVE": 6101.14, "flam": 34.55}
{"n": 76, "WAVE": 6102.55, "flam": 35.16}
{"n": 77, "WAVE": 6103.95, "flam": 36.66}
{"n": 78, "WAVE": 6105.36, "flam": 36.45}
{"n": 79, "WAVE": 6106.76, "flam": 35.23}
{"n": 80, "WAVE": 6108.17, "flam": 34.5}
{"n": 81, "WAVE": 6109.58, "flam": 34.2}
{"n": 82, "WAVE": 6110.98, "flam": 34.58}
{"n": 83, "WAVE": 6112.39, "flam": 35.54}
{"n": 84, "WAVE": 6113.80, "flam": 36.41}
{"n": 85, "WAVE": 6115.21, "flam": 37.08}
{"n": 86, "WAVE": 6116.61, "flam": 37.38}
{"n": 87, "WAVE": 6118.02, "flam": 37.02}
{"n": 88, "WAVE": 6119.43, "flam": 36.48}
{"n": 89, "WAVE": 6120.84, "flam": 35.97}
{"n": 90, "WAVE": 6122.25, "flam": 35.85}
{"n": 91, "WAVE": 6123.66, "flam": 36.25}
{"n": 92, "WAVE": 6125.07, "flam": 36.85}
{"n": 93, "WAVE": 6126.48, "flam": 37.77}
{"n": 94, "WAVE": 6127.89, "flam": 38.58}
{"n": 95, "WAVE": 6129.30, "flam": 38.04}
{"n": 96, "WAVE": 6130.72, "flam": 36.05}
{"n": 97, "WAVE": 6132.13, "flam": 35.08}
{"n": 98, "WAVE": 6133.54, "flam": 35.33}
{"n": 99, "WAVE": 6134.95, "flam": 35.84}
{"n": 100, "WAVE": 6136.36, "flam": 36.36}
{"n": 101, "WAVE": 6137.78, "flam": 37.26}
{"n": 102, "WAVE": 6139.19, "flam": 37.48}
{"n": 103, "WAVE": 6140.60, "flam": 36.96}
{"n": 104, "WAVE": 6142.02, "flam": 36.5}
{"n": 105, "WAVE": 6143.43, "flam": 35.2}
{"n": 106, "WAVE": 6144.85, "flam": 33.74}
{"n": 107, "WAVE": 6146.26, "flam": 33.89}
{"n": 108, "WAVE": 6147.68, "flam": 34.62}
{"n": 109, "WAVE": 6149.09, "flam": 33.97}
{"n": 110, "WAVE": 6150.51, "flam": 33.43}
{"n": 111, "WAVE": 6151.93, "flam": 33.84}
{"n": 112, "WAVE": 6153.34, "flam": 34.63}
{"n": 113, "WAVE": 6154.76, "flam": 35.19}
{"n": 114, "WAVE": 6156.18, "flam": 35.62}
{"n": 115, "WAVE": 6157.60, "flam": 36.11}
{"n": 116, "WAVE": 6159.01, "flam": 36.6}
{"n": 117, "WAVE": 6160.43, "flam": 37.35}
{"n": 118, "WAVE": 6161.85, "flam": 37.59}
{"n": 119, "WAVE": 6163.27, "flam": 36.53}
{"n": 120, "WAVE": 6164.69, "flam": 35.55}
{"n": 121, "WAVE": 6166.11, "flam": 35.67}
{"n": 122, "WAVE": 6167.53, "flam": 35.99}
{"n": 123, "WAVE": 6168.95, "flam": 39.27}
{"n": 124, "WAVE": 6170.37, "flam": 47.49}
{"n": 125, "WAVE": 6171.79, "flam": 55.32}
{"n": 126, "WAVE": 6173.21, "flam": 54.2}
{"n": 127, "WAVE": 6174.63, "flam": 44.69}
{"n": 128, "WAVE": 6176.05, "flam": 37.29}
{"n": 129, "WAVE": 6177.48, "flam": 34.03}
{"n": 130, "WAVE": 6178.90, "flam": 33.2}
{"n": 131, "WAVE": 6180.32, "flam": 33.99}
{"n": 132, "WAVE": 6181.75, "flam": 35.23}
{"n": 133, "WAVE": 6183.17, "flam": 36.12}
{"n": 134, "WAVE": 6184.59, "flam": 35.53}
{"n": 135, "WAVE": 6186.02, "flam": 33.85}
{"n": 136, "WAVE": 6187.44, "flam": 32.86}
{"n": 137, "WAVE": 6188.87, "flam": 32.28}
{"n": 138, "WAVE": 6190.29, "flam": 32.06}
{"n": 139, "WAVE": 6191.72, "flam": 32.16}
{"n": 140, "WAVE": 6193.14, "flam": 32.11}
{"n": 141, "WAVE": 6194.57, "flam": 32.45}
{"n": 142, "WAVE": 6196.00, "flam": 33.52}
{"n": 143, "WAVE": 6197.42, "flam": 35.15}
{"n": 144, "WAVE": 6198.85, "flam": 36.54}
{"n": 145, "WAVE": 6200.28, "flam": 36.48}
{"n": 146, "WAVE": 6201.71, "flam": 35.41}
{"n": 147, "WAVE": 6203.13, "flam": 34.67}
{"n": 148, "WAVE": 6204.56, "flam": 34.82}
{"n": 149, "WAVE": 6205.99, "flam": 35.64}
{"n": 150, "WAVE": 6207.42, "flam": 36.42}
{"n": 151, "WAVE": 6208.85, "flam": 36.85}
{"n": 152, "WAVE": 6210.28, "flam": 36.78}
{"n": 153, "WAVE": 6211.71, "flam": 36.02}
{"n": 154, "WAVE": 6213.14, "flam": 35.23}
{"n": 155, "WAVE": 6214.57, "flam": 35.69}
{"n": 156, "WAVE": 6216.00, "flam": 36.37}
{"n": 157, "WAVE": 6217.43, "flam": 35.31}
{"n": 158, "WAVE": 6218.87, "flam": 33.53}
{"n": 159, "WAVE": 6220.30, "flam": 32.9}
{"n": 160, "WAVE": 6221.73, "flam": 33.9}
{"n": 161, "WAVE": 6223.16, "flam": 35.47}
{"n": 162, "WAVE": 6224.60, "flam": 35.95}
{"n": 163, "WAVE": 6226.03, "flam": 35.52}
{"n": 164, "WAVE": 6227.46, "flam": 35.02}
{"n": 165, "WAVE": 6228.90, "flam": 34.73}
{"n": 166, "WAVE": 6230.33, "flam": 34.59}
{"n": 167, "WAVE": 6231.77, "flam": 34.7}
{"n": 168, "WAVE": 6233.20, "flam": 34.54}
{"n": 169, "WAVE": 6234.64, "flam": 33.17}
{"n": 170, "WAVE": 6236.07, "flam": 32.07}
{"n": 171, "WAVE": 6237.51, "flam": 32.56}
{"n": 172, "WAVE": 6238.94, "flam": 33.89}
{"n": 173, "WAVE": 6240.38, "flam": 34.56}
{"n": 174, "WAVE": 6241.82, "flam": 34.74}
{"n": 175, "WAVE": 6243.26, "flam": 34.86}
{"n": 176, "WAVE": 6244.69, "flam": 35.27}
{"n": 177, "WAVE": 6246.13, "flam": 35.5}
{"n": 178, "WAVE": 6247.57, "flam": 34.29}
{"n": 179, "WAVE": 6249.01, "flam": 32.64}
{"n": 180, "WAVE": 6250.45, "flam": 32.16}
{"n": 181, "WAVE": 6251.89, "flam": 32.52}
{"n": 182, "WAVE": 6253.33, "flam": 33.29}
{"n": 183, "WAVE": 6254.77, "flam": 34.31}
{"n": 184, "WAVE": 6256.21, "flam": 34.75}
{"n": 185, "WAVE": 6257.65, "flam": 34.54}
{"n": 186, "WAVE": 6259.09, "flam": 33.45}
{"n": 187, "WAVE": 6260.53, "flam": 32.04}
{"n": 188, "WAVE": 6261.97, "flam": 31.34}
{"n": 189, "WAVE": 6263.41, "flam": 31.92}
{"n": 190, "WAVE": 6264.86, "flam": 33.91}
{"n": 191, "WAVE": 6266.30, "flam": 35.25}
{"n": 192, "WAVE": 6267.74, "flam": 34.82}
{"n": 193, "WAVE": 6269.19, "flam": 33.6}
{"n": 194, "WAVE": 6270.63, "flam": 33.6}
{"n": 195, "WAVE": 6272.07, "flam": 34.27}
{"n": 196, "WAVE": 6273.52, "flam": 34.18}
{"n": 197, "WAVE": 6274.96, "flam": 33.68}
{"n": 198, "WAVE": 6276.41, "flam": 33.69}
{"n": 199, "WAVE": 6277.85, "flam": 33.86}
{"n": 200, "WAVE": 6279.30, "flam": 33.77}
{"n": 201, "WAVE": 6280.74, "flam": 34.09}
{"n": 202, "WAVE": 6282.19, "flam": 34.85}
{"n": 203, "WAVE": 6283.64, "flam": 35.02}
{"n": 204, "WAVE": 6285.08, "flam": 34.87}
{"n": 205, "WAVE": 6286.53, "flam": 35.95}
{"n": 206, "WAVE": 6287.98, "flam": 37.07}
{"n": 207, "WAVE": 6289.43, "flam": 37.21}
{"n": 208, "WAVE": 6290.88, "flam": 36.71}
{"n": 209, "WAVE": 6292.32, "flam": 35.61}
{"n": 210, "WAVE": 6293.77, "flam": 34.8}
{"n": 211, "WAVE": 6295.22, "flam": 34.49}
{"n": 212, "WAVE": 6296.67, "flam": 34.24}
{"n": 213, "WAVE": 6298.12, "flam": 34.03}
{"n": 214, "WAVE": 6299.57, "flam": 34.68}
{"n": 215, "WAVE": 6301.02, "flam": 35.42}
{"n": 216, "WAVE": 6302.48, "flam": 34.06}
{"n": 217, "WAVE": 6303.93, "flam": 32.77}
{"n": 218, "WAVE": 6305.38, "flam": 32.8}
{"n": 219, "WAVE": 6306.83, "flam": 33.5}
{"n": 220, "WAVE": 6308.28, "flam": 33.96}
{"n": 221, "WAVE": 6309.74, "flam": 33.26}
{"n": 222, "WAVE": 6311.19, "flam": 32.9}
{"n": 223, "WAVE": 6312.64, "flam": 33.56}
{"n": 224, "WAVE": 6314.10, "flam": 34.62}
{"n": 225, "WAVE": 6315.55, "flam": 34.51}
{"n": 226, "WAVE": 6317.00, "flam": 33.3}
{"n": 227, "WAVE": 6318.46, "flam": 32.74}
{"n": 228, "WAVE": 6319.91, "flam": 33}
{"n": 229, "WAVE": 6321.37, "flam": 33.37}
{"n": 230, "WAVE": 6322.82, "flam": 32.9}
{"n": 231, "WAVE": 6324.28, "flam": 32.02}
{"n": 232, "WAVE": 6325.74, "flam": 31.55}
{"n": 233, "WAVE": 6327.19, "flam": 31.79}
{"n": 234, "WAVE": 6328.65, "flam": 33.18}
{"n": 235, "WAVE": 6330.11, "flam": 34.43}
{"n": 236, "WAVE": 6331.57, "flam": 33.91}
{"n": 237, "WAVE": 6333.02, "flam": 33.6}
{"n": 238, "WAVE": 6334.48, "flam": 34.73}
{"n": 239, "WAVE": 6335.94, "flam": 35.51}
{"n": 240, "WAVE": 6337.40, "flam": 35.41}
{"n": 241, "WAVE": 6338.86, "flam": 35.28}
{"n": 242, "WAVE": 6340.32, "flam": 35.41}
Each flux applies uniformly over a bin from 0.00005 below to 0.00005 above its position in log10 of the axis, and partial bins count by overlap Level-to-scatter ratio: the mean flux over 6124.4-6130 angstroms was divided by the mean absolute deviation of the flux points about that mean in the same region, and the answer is 76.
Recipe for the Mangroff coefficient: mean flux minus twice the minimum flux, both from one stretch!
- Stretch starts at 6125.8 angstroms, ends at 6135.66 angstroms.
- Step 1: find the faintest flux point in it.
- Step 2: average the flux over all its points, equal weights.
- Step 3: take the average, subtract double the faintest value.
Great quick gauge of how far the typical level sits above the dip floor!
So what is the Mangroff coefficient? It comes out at -33.5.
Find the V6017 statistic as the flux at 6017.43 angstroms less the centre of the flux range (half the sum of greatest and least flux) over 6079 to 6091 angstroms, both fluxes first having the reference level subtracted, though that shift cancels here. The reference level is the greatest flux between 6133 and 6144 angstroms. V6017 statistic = 0.8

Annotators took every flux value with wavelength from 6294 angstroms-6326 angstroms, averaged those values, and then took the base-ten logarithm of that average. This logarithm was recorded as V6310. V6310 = 1.53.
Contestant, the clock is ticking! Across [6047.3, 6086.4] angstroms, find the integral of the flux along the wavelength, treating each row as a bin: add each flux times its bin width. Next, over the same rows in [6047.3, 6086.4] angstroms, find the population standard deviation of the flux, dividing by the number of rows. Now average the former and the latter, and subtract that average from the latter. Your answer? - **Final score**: -715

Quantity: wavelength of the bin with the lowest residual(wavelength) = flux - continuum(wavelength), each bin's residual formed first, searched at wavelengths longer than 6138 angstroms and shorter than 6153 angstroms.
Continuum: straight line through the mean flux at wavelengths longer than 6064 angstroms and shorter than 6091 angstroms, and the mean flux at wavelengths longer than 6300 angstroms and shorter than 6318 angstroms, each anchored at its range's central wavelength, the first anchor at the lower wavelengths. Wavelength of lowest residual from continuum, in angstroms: 6150.51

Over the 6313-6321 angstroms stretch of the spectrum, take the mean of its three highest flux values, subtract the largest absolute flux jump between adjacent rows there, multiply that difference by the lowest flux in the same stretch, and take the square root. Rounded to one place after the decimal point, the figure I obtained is 32.8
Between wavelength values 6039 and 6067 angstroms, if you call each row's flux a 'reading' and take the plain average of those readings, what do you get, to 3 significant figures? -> 37.7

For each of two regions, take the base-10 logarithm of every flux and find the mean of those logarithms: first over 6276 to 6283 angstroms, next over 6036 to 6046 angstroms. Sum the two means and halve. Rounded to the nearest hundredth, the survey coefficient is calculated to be 1.55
